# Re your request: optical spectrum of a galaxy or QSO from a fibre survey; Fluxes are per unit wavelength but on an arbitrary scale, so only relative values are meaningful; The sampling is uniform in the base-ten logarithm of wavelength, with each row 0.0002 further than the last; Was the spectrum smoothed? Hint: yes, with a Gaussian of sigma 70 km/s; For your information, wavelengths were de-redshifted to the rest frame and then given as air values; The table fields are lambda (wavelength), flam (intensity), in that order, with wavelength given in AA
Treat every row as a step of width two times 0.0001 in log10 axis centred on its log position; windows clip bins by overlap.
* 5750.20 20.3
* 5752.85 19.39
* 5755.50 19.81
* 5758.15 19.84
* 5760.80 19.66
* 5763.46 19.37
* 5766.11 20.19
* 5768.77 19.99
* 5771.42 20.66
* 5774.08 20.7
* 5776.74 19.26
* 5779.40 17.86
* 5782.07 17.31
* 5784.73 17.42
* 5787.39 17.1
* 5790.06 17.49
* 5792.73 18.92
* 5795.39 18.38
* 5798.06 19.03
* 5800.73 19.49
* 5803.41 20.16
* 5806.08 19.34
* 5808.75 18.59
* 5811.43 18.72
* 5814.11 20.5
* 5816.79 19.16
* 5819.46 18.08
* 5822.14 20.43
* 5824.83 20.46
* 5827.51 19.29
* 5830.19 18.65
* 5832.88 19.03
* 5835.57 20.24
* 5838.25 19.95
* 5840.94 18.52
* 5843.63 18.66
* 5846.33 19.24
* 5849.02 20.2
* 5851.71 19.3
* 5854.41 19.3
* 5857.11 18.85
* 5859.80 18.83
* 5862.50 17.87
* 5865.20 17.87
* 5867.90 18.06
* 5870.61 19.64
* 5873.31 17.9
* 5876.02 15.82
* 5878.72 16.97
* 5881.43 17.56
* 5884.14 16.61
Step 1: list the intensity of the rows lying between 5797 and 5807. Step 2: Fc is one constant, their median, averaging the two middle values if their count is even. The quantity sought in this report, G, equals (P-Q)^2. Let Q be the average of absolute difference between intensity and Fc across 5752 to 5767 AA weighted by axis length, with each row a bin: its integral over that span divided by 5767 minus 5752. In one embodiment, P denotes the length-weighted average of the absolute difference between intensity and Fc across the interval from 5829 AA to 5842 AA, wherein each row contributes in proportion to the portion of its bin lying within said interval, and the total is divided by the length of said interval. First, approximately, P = 0.68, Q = 0.31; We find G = 0.13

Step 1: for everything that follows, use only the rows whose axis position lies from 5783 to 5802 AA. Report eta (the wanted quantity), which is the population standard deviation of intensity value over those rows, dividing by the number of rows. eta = 0.86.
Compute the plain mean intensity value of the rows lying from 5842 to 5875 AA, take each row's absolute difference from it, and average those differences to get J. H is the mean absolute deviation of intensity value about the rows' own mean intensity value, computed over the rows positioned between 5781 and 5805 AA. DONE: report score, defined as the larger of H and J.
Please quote 0.92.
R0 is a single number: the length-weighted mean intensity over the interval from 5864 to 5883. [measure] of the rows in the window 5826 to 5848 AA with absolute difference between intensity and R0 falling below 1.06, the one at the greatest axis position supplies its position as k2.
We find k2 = 5843.63 AA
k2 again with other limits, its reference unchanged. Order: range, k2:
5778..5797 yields 5795.39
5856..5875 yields 5873.31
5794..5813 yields 5811.43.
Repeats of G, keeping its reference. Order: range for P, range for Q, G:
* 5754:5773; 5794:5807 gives 0.00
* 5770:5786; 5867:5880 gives 0.21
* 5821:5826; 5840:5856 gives 0.32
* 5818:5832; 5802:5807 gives 0.16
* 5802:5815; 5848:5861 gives 0.06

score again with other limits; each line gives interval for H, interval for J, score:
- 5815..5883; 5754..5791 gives 1.15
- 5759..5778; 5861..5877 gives 0.68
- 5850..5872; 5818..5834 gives 0.75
